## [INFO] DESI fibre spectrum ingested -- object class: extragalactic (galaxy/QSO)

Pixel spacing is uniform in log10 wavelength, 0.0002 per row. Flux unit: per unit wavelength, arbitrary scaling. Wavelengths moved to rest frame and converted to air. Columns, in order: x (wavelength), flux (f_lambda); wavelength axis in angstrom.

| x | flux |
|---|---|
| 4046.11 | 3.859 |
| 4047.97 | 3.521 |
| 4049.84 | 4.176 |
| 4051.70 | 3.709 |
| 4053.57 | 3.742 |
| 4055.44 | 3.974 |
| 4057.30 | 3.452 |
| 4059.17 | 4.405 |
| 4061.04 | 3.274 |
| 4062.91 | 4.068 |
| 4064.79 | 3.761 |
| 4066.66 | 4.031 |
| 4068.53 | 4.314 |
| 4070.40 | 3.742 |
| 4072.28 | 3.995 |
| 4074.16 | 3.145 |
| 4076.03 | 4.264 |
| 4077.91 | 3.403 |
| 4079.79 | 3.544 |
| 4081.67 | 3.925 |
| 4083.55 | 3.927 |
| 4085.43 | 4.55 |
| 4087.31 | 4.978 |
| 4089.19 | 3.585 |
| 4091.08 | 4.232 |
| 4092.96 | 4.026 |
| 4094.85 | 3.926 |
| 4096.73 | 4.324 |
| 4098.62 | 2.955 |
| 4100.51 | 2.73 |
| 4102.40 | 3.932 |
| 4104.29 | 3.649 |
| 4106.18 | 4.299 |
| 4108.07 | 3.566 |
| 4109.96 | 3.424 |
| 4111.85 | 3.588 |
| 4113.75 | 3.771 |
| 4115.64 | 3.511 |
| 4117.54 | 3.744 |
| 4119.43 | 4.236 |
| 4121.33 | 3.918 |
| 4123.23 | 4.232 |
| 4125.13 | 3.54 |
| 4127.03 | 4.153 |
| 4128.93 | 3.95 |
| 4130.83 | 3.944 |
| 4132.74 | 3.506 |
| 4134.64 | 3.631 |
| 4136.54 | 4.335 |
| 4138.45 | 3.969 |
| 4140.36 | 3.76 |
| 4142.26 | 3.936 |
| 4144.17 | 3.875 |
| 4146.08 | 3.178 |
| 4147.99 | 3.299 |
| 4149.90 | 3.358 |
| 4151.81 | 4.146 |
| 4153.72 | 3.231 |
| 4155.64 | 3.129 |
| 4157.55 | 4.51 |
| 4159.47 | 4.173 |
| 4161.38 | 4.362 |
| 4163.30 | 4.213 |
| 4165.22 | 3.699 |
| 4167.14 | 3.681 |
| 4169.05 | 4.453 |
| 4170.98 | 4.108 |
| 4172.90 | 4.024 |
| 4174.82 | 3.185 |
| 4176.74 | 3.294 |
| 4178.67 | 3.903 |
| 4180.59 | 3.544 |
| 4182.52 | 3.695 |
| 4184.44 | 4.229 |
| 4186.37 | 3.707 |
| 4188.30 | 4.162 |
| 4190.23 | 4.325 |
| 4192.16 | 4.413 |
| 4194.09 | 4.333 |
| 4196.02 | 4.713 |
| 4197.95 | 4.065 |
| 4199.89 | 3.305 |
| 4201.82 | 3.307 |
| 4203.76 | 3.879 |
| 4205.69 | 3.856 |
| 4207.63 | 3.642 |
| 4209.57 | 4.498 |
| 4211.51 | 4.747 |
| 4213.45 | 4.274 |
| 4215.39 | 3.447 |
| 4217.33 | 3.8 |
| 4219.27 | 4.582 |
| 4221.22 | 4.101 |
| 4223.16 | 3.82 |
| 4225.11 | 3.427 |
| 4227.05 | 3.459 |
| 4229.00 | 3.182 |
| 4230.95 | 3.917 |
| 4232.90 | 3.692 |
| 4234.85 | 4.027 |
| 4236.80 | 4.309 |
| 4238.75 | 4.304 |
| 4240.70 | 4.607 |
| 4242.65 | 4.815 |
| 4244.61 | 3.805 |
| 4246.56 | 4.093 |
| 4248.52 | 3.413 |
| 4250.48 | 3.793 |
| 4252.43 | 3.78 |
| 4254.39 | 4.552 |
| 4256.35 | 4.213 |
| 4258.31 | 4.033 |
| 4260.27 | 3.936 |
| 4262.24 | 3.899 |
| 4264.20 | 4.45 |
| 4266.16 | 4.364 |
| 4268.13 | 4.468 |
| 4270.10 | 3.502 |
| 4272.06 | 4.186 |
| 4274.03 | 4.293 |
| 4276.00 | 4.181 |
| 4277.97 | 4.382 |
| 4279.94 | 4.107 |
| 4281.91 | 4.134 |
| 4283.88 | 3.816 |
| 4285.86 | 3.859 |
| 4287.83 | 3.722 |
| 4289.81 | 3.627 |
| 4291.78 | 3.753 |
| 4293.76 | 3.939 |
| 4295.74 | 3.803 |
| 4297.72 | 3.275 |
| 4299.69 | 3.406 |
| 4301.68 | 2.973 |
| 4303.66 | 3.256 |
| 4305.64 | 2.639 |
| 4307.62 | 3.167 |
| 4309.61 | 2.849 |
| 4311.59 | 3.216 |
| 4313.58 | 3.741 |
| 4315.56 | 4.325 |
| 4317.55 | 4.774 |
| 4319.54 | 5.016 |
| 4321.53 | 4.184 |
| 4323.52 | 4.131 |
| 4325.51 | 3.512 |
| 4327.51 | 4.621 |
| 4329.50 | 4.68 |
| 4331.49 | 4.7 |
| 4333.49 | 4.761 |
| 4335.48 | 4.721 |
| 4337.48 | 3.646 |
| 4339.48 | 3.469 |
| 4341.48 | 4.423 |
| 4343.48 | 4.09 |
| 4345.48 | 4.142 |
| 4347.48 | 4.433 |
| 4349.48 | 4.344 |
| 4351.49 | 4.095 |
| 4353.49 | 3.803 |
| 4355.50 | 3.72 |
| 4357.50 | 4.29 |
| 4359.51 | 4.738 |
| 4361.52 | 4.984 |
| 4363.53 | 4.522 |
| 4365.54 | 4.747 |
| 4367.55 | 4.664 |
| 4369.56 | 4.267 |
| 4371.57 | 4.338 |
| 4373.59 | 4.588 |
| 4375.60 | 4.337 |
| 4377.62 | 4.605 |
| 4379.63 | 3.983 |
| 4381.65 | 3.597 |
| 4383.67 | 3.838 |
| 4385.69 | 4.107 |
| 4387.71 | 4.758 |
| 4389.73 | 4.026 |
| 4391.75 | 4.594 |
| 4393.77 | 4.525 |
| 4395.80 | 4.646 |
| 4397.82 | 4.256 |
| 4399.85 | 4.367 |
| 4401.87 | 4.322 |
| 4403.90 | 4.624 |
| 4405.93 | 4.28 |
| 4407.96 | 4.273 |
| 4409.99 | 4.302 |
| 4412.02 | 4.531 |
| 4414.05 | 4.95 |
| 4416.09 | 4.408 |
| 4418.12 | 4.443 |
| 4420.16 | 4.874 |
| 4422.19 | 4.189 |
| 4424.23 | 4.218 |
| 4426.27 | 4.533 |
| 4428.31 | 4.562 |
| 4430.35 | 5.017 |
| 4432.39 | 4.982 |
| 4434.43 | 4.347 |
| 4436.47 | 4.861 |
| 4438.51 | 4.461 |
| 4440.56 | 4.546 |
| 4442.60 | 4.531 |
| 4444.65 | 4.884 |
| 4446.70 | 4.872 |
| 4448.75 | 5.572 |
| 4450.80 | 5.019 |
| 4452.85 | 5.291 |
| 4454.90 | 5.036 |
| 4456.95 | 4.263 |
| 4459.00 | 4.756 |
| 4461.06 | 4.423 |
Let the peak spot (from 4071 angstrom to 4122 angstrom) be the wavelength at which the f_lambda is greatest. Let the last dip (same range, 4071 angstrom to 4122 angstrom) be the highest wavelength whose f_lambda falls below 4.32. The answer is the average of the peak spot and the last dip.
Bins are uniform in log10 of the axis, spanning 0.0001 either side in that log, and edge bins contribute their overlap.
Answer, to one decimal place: 4104.3 angstrom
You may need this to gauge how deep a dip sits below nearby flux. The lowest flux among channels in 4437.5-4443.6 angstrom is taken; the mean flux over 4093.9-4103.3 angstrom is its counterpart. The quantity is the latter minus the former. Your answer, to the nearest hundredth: -0.89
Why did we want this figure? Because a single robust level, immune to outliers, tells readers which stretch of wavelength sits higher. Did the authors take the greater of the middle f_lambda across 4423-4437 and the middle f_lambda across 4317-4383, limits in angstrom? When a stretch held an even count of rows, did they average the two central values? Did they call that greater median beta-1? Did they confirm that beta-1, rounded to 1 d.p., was 4.6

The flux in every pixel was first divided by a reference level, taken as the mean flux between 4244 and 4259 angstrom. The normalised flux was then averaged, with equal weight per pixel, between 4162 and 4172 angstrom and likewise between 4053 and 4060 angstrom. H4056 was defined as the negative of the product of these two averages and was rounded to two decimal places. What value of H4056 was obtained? -1.00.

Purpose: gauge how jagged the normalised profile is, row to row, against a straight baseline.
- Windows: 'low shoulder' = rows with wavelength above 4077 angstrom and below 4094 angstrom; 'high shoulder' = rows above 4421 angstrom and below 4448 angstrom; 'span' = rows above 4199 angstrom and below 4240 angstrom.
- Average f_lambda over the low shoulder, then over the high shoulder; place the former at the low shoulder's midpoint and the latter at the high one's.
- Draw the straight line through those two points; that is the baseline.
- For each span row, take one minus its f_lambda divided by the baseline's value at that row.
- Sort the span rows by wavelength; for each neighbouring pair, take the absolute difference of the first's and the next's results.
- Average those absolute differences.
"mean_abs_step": 0.087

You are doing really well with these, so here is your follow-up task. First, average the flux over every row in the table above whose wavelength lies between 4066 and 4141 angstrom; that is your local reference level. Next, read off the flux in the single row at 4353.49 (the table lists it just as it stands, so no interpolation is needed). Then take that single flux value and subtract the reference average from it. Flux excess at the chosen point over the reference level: -0.1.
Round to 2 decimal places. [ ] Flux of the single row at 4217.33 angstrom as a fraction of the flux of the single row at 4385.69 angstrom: 0.93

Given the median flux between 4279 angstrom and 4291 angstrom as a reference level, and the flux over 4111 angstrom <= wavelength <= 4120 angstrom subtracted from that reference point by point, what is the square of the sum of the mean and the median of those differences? 0.03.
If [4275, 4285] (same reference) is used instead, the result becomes 0.34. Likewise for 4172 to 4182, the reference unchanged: 0.29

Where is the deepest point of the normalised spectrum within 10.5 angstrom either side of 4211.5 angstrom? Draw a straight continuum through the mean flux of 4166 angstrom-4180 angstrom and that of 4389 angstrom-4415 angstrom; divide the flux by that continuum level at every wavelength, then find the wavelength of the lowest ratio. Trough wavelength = 4201.82 angstrom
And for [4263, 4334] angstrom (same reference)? 4305.64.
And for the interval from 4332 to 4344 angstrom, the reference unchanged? 4339.48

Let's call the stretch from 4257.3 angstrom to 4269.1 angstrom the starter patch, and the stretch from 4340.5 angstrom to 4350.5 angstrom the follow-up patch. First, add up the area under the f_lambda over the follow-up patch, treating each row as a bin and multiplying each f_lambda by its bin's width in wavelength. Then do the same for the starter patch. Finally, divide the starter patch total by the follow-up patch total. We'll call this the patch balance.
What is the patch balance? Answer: 1.15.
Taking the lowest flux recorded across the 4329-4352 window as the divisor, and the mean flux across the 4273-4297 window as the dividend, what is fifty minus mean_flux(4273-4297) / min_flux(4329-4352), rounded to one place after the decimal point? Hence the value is 48.9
